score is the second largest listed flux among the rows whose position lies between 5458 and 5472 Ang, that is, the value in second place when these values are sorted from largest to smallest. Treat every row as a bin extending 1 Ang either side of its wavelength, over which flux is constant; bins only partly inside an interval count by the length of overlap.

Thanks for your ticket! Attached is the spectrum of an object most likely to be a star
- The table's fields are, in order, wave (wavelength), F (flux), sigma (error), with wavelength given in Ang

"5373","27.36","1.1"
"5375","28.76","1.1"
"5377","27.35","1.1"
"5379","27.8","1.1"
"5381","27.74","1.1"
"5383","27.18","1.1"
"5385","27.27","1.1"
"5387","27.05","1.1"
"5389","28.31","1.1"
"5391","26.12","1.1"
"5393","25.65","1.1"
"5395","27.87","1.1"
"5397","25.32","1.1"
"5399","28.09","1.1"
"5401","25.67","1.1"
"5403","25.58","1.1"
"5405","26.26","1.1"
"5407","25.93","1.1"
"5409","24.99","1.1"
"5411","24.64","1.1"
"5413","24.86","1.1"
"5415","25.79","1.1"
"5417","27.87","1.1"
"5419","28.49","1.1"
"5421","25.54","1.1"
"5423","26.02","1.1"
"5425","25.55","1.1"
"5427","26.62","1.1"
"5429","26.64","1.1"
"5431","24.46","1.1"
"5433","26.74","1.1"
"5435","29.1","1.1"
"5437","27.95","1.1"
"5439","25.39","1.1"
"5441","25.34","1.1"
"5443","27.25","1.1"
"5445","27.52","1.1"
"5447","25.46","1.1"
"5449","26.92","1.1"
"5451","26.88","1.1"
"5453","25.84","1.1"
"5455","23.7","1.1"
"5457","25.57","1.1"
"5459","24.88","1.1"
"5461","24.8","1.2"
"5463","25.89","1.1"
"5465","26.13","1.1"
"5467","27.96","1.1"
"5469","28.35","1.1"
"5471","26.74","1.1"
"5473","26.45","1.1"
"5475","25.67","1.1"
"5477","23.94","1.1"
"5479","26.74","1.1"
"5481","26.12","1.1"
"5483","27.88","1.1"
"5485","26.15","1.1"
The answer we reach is 27.96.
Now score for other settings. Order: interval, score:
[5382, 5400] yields 28.09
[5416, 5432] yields 27.87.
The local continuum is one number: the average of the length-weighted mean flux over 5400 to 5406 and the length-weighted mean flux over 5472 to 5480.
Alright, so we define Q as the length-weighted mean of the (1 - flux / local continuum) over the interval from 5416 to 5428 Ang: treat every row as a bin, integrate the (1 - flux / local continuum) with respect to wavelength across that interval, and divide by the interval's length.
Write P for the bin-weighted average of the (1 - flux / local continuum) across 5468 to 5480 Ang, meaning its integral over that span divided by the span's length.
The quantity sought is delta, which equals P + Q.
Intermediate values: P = -0.021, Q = -0.04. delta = -0.057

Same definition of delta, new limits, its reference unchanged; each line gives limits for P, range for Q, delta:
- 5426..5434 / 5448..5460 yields -0.008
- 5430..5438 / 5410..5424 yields -0.066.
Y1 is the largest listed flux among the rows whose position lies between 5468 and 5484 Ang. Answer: 28.35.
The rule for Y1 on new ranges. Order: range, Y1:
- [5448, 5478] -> 28.35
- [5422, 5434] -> 26.74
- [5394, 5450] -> 29.1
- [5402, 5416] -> 26.26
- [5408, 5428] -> 28.49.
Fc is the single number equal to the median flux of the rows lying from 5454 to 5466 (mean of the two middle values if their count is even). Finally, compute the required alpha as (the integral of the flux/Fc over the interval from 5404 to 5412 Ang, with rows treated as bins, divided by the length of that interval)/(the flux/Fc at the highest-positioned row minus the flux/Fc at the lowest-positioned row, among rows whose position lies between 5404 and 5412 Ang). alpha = -16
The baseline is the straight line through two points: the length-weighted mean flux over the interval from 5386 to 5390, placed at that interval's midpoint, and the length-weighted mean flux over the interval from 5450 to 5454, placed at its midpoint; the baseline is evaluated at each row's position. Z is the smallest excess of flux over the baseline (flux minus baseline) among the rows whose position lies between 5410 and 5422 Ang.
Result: -2.6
